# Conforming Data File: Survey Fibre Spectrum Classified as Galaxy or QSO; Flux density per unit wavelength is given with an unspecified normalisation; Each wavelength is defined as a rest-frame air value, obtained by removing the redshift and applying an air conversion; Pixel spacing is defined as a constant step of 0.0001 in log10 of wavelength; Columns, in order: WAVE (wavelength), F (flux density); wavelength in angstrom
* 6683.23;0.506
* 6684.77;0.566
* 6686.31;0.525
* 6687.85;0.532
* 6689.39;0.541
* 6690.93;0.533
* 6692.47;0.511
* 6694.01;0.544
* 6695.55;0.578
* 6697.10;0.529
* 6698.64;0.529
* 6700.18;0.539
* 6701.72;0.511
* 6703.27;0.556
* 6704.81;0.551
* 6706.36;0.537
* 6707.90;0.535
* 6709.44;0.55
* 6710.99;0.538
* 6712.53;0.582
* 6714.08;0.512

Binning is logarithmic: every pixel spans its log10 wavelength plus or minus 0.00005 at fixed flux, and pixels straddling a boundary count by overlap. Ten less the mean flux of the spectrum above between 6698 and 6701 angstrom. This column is 9.47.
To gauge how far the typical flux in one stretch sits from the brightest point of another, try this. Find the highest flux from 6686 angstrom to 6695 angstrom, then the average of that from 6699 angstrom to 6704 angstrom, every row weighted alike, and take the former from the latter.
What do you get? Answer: -0.01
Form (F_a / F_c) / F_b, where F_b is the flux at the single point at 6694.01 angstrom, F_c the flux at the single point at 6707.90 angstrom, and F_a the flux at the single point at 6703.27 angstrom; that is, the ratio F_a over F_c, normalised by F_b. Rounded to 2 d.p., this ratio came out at 1.91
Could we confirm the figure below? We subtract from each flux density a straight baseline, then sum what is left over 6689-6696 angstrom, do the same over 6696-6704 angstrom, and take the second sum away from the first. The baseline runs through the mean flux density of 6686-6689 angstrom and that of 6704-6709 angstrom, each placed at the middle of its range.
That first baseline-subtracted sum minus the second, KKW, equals 0.07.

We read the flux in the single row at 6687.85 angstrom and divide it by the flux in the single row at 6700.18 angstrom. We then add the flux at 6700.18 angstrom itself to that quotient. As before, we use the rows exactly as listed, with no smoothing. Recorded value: 1.526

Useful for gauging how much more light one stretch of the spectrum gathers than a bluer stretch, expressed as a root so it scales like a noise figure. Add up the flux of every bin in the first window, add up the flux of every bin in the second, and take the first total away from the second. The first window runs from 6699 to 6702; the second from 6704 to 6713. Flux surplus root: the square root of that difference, 1.50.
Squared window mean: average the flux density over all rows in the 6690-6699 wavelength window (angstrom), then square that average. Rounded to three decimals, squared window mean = 0.289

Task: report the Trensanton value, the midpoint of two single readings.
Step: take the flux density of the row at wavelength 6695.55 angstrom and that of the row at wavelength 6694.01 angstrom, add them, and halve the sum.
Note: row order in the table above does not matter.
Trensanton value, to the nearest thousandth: 0.561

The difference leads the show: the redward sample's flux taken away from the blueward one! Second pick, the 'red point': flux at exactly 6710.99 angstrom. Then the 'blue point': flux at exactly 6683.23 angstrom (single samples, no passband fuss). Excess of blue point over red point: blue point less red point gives -0.03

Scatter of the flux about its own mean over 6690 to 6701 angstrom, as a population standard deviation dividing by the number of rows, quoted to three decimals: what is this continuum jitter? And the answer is 0.019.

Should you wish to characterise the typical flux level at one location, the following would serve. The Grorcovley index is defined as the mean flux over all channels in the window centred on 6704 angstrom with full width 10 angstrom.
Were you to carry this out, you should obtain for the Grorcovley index 0.538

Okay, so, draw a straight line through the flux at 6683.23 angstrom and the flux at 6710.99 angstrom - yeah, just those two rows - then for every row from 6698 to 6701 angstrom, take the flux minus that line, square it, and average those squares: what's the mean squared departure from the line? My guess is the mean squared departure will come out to 0.0001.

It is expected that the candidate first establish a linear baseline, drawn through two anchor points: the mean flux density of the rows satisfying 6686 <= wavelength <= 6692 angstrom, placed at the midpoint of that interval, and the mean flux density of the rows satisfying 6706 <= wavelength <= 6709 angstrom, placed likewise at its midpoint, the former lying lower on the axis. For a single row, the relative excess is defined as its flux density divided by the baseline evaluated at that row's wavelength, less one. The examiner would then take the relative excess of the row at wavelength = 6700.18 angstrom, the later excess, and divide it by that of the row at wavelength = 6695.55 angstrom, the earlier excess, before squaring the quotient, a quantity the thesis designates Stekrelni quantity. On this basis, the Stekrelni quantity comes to 0.0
